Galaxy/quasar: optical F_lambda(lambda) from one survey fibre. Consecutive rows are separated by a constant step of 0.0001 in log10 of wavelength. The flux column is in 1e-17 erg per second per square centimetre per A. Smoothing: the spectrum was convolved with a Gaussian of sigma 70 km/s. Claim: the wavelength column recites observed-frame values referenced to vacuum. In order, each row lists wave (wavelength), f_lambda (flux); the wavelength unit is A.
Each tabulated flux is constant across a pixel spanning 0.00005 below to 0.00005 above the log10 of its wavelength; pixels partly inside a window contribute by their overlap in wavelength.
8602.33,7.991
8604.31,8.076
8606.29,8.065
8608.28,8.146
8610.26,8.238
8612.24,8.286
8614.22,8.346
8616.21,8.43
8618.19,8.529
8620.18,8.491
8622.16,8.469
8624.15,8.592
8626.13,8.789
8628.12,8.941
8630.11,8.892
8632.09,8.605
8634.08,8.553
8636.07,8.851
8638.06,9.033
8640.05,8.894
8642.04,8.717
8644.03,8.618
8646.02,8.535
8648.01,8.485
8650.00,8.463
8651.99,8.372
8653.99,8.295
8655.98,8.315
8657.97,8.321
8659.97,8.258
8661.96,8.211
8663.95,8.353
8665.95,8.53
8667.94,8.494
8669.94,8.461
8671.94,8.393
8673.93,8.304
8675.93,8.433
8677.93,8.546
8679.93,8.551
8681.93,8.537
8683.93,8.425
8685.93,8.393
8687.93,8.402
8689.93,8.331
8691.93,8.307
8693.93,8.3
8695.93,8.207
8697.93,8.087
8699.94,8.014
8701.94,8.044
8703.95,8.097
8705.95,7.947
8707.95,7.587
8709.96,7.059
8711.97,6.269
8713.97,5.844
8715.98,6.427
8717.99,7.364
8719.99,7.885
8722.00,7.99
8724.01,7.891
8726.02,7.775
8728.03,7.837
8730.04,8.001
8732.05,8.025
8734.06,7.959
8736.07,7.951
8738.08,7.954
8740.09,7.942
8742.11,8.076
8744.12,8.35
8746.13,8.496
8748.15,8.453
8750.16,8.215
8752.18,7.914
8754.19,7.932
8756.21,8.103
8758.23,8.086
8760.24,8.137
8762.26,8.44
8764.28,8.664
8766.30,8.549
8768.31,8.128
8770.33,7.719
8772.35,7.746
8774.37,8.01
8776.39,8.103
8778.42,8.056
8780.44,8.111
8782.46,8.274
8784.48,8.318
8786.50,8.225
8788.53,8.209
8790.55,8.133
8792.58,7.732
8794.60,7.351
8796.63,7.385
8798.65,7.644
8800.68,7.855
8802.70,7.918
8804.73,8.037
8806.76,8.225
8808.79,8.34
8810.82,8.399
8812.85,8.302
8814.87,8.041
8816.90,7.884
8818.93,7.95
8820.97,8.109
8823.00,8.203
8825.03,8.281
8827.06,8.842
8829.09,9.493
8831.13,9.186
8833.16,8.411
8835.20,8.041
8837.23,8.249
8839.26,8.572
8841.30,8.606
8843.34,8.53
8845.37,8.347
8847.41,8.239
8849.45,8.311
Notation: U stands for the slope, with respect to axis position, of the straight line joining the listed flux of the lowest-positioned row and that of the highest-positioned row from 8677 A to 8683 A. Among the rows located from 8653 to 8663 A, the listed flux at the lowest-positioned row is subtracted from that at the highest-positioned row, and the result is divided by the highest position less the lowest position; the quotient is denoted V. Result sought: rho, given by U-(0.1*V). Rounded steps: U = 0.00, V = -0.01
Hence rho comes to 0.00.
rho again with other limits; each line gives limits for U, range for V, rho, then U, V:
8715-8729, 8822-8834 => 0.11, 0.12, 0.02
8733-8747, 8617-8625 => 0.04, 0.04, 0.01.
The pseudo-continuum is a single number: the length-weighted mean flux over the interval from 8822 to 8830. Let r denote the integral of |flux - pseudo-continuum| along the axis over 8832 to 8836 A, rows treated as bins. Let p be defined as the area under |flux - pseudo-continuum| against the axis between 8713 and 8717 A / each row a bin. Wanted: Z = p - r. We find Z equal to 8.4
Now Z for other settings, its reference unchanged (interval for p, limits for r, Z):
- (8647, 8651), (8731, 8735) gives -1.9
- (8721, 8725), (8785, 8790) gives 0.6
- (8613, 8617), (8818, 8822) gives -1.4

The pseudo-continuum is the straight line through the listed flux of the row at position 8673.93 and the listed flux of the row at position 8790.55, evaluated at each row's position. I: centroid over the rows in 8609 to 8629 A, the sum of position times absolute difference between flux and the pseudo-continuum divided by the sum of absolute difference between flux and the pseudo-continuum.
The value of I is 8622.7 A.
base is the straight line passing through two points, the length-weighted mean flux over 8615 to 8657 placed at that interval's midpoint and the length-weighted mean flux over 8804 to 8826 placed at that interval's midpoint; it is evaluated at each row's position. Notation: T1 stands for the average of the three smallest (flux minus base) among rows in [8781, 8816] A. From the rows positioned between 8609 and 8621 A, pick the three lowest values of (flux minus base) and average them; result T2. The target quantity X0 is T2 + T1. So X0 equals -1.1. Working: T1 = -0.7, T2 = -0.38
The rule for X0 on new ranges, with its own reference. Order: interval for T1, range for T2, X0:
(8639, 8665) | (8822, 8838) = -0.3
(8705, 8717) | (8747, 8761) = -2.6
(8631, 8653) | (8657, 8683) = -0.4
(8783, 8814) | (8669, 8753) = -3.0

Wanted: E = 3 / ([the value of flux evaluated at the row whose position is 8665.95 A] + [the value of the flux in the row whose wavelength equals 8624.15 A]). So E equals 0.175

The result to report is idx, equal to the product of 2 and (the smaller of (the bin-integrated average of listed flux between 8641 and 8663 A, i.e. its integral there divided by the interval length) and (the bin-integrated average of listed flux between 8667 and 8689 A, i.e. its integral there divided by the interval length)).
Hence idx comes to 16.8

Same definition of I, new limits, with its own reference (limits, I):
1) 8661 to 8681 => 8672.2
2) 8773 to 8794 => 8785.2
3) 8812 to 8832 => 8827.0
